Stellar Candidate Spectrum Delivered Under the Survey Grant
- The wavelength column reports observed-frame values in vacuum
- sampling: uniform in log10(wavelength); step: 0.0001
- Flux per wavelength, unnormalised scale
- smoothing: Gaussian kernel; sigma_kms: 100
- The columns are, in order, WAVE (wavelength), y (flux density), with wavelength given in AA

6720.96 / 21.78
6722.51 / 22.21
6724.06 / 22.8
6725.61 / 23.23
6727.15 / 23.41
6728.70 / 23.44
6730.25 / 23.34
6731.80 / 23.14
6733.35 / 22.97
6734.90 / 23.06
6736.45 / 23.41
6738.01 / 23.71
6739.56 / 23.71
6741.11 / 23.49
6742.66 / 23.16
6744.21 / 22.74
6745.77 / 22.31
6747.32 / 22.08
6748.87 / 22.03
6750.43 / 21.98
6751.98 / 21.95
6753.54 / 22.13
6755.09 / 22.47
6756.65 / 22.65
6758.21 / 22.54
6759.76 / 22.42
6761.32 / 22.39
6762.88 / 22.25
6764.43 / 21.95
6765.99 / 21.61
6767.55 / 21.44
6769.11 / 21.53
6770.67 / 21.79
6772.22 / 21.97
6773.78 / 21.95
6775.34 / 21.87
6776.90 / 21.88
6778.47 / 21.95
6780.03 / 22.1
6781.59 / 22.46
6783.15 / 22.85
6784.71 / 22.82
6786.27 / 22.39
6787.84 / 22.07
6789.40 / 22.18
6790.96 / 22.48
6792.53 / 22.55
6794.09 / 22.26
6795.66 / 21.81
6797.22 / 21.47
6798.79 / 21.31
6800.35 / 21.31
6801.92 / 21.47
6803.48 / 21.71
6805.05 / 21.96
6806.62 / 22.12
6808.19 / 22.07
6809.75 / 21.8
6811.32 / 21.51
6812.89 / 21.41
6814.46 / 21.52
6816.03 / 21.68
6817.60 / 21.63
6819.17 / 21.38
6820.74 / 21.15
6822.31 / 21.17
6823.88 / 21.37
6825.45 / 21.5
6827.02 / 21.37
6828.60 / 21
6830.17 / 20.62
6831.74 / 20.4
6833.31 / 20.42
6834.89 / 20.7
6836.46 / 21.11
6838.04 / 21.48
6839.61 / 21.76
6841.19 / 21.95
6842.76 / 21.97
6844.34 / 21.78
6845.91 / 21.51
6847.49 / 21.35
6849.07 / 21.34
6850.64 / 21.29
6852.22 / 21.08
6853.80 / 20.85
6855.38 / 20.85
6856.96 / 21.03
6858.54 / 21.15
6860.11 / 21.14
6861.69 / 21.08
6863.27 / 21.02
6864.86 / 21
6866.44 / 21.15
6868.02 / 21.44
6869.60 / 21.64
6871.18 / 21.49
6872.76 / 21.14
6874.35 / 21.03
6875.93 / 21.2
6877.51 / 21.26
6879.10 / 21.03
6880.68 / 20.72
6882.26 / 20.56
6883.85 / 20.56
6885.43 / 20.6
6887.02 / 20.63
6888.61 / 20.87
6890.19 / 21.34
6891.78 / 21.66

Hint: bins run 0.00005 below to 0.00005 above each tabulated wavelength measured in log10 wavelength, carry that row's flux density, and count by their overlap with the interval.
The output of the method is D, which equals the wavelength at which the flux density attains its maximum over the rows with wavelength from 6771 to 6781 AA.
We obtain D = 6780.03 AA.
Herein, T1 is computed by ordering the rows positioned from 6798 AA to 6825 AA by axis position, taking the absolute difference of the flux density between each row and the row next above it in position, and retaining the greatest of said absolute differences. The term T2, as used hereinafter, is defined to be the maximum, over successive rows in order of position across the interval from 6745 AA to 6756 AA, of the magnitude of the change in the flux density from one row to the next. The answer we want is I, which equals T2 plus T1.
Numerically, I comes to 0.63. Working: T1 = 0.29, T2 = 0.340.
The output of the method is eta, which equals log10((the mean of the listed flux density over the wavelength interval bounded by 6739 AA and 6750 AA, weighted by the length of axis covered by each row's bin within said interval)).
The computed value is 1.357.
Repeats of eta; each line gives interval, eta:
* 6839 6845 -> 1.340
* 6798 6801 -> 1.329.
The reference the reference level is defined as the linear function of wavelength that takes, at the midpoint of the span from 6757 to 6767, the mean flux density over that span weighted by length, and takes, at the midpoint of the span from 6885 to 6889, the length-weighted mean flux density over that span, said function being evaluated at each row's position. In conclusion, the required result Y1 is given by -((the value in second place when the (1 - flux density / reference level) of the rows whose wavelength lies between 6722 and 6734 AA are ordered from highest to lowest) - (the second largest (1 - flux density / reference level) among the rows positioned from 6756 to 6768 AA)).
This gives 0.030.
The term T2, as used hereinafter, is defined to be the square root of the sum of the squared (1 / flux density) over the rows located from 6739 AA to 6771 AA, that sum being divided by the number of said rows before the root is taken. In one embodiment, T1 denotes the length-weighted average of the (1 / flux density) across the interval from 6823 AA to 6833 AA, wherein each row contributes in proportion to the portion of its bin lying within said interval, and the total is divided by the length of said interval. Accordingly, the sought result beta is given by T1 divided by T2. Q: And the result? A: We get 1.062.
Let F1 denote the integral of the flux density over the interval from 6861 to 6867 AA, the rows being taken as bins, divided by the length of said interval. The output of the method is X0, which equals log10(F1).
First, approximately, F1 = 21.0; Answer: 1.32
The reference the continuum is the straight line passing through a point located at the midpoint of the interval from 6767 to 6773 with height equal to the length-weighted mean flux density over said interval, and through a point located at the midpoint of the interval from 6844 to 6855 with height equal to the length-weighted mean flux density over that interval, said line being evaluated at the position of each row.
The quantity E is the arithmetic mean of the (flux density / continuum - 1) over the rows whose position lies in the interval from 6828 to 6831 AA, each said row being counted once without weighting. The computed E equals -0.03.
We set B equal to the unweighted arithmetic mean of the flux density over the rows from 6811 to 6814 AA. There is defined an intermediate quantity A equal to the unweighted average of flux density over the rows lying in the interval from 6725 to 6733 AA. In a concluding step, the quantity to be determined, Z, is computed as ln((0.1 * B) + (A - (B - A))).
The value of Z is 3.31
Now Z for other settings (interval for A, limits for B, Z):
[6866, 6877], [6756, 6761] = 3.11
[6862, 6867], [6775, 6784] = 3.10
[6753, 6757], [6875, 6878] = 3.25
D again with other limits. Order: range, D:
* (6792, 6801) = 6792.53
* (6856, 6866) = 6858.54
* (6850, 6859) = 6850.64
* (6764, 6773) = 6772.22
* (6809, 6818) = 6809.75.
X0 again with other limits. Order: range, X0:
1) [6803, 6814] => 1.34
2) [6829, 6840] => 1.32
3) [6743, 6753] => 1.35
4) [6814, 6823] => 1.33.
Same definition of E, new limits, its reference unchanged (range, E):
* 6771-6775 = 0.01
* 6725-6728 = 0.06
